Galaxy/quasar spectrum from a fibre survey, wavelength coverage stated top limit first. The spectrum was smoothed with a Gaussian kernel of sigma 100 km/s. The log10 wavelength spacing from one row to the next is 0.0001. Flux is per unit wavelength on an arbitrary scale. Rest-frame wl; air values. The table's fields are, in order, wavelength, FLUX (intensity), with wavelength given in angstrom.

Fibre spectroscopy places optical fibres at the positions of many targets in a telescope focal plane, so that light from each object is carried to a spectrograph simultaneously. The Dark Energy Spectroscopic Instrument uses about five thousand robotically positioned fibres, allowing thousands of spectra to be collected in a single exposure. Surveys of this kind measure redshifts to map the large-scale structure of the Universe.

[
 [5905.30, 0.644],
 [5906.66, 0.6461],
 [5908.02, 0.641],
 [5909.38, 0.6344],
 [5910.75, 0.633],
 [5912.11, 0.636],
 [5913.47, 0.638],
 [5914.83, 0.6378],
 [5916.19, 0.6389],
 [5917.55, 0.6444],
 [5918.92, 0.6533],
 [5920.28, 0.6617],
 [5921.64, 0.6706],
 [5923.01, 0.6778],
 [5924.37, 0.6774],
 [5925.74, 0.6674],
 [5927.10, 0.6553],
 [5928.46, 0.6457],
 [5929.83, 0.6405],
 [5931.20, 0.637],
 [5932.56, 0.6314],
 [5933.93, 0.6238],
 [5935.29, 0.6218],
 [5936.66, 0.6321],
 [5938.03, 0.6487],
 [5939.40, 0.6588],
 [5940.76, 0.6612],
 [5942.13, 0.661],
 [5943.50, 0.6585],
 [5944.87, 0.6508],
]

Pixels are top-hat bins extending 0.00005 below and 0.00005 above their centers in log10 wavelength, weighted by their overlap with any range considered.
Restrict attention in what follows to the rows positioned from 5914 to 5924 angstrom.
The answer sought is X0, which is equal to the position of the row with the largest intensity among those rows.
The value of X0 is 5923.01 angstrom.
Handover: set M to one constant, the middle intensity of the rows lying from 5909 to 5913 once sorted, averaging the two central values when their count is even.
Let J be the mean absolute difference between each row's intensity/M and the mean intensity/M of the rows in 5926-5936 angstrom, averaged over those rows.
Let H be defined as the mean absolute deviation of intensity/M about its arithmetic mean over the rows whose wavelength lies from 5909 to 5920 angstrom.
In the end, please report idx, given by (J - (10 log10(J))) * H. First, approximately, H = 0.007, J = 0.0146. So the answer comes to 0.14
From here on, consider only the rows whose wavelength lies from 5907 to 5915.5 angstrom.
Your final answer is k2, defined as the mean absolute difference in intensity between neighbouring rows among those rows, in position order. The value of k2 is 0.003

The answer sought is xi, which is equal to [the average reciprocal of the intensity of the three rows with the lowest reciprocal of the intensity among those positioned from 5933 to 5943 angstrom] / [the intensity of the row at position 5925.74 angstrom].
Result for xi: 2.27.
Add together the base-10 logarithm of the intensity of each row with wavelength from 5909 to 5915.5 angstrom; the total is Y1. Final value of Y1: -0.98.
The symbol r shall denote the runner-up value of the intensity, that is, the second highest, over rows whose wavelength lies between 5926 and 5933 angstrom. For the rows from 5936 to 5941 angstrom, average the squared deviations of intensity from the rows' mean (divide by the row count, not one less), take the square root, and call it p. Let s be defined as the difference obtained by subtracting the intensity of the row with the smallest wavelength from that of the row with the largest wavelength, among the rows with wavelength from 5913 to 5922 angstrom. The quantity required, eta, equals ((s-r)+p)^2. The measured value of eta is 0.36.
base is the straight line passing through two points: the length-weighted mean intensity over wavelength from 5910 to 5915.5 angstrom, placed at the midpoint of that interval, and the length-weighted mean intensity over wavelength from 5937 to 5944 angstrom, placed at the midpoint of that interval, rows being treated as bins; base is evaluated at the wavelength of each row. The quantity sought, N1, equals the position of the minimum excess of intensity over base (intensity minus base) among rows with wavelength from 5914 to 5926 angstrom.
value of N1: 5914.83 angstrom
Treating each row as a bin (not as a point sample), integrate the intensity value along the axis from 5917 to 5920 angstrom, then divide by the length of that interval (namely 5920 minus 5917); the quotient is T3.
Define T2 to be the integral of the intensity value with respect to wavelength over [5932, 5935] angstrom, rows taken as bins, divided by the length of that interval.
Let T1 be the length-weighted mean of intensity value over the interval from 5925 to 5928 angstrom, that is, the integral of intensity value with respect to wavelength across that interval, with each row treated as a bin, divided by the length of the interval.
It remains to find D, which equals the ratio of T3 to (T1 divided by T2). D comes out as 0.616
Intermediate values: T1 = 0.661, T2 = 0.63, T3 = 0.650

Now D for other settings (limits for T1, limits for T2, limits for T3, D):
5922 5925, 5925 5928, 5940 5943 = 0.647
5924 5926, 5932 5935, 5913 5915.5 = 0.597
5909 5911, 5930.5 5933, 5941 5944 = 0.663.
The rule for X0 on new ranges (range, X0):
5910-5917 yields 5916.19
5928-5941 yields 5940.76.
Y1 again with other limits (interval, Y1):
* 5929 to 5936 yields -1.00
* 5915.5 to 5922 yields -0.92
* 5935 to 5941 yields -0.95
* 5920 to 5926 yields -0.87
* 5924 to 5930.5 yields -0.91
